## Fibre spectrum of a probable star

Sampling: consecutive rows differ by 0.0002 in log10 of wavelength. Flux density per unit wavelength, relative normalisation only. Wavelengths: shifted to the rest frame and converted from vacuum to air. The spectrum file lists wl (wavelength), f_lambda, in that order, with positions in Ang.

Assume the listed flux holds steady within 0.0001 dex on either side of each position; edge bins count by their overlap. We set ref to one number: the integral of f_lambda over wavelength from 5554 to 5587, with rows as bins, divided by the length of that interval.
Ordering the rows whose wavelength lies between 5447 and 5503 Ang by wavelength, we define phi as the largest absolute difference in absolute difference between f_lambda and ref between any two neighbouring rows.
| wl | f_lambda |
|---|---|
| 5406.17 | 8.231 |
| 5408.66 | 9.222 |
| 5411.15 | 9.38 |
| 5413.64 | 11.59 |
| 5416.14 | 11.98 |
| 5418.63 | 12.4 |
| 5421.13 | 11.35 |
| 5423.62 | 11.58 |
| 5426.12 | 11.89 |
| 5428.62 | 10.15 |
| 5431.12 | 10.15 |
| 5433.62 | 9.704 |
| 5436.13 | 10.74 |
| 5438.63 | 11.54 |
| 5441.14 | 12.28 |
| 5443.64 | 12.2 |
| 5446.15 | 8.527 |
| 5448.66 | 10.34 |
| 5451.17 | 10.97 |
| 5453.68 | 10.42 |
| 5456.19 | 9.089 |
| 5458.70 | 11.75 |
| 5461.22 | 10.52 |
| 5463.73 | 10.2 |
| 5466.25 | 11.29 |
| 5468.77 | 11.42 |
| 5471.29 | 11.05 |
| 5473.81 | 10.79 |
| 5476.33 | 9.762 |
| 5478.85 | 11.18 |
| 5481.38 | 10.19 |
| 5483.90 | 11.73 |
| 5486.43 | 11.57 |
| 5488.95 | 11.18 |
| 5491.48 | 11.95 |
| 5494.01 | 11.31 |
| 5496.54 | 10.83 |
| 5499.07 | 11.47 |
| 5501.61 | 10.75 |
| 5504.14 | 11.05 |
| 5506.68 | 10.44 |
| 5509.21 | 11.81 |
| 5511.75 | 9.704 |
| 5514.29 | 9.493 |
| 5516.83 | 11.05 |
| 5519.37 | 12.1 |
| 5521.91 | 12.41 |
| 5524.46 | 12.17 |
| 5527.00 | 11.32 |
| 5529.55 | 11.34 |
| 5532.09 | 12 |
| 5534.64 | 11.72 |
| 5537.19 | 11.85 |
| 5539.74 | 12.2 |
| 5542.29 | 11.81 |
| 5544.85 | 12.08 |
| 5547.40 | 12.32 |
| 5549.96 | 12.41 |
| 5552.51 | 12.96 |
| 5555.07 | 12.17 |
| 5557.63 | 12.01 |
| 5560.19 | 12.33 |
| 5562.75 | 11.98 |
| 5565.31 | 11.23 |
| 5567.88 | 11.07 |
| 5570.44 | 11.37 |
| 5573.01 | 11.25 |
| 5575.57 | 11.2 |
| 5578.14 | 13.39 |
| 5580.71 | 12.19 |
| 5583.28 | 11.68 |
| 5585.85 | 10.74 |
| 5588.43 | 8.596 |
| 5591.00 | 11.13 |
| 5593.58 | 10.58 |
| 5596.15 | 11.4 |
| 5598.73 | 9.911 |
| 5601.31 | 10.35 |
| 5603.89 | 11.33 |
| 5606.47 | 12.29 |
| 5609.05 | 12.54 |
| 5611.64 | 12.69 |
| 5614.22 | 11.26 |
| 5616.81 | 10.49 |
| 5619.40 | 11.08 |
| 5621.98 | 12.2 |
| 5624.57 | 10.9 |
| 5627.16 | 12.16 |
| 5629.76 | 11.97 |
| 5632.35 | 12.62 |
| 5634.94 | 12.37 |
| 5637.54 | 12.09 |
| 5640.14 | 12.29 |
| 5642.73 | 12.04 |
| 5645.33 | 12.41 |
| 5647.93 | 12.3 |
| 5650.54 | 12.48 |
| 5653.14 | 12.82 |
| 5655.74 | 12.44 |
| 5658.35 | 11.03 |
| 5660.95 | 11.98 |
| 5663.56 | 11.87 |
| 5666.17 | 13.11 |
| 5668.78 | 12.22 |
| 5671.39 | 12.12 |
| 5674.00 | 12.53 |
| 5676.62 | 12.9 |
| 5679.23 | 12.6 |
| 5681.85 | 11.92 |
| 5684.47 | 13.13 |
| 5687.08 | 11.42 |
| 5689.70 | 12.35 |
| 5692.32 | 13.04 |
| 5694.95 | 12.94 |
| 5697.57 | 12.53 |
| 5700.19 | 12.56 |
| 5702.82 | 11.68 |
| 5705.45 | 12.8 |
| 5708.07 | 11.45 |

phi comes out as 2.6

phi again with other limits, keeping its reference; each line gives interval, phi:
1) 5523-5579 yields 1.1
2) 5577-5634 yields 2.5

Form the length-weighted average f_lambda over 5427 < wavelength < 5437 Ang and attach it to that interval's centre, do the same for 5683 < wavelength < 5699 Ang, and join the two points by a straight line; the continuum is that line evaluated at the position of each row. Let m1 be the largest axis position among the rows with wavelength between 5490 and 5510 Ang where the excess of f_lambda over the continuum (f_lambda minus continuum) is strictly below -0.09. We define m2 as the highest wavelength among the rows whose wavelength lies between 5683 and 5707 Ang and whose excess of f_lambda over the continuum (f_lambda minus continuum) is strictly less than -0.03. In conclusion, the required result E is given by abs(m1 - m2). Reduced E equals 196.1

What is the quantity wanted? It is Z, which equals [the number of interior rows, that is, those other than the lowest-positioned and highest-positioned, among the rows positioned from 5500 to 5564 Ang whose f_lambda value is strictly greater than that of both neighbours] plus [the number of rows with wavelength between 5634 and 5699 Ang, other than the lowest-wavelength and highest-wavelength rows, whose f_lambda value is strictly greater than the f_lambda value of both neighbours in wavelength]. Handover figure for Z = 15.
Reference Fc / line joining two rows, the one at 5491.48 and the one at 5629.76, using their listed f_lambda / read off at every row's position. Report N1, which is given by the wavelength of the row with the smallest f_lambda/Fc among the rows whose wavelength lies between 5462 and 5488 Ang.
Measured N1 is 5476.33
